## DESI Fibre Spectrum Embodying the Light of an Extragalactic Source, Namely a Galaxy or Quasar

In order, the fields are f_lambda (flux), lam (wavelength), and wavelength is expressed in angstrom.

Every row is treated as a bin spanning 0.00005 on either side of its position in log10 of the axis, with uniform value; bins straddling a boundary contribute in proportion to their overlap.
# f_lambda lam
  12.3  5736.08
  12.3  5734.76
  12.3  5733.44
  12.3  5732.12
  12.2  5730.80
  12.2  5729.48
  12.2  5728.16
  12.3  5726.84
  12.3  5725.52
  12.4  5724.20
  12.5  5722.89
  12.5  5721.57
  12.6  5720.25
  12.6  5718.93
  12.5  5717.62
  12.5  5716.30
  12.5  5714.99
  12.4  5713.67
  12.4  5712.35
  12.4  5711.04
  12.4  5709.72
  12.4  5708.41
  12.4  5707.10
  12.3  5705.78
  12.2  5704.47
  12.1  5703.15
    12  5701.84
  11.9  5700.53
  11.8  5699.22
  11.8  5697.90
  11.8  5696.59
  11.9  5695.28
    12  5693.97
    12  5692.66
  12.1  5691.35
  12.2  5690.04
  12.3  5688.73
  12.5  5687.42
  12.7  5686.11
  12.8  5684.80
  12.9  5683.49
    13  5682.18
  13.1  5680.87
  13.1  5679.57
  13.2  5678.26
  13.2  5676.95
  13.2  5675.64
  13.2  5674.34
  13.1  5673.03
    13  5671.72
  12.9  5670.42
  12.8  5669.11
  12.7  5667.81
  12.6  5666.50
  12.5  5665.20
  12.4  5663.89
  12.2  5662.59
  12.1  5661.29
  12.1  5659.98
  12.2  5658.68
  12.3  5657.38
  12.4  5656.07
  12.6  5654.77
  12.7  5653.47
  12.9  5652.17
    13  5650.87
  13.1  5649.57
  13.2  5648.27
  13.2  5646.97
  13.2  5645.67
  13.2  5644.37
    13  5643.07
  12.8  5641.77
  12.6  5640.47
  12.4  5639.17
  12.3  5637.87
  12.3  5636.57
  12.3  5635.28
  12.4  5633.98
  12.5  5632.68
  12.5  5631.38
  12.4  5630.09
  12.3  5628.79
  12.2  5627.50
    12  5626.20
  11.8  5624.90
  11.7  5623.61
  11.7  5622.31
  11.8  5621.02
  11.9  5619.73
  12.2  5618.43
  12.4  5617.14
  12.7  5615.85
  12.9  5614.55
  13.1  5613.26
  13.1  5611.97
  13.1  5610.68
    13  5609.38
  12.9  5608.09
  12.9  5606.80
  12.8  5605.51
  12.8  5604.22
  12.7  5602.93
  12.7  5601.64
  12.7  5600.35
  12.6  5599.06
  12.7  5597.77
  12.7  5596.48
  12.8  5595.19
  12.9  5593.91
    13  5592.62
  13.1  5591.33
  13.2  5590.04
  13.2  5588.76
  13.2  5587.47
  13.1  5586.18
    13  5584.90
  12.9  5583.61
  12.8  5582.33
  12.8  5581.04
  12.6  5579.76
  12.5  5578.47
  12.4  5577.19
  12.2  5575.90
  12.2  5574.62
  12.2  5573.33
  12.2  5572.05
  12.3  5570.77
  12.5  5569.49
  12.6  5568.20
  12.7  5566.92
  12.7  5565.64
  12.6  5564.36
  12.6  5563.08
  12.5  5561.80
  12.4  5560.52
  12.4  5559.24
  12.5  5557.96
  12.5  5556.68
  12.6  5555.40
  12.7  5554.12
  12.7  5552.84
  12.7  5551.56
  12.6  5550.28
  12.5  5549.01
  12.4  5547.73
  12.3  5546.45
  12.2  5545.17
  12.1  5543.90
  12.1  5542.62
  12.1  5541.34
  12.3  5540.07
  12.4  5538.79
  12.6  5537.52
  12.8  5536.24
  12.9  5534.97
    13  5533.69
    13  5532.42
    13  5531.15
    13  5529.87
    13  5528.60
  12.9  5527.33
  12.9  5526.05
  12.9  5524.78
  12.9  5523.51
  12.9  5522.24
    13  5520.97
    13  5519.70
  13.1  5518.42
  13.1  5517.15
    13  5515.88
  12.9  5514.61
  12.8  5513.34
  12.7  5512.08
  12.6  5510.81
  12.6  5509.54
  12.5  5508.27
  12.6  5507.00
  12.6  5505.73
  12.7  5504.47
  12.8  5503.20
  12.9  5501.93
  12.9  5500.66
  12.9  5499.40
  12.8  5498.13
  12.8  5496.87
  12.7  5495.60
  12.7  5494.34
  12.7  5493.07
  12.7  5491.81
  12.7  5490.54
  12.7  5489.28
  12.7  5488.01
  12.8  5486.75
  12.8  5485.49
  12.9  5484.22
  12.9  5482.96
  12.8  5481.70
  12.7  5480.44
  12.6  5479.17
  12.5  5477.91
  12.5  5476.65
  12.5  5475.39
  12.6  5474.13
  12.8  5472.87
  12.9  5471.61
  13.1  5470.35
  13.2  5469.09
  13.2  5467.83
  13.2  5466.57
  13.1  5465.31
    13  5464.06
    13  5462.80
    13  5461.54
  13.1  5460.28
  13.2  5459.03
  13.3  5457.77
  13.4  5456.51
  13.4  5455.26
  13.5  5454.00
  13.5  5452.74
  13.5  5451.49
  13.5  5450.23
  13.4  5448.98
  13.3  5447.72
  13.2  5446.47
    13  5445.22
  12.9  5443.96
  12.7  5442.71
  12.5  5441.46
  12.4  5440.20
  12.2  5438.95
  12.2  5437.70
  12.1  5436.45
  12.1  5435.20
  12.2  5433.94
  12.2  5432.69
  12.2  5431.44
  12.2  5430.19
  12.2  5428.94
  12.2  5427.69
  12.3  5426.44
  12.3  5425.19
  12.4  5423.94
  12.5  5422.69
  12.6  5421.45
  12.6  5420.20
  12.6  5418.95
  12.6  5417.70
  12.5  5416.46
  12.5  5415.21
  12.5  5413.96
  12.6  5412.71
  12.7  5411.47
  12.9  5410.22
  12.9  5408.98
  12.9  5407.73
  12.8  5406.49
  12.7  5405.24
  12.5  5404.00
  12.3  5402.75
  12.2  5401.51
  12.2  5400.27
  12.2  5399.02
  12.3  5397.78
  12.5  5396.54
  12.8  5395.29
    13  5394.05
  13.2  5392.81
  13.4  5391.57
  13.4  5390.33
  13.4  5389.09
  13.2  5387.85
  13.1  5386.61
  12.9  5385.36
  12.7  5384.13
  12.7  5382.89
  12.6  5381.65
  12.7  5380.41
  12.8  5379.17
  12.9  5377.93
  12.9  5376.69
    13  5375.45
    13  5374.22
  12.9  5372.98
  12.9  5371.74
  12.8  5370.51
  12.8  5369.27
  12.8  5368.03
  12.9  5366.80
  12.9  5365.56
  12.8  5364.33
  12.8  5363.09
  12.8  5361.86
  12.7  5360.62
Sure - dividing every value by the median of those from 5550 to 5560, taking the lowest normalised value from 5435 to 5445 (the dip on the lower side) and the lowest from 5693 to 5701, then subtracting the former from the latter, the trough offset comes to -0.02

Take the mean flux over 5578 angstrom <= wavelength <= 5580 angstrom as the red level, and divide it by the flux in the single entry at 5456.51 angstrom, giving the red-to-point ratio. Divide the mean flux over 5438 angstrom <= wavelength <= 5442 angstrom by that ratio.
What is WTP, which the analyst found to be 13.2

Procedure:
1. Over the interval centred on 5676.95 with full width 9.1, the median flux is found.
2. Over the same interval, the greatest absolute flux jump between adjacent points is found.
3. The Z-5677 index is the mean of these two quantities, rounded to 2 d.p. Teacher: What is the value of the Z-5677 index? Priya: 6.65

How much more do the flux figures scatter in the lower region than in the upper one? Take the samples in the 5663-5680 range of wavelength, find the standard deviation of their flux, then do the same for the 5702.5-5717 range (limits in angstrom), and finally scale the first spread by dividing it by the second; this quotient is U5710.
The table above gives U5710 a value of 2.4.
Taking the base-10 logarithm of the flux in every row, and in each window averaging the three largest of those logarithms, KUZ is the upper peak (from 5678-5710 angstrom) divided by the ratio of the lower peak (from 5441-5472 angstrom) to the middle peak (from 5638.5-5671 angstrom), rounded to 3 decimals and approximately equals 1.109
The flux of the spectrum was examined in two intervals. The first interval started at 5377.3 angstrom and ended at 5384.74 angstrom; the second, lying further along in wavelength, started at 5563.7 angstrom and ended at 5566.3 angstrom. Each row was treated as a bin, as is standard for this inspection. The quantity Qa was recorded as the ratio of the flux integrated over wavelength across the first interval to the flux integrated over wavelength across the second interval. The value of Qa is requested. 2.9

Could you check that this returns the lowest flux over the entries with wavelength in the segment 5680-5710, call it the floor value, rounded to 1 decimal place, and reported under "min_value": 11.8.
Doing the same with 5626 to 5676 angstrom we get 12.0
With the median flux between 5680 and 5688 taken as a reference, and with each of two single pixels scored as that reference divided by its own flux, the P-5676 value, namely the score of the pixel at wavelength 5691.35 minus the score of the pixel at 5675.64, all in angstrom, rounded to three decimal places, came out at 0.088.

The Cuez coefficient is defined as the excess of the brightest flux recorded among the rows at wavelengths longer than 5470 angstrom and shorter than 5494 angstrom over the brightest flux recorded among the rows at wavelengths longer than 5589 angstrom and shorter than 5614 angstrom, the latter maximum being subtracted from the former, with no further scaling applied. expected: -0.1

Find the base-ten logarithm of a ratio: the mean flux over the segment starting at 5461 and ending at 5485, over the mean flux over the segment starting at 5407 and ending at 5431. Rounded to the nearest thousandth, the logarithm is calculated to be 0.012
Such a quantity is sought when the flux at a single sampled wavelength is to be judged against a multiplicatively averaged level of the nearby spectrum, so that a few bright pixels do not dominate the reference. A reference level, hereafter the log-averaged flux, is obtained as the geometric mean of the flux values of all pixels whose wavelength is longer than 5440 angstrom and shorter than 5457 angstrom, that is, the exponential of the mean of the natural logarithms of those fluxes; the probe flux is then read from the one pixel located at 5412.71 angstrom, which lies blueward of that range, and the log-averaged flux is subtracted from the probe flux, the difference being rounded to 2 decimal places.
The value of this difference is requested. -0.55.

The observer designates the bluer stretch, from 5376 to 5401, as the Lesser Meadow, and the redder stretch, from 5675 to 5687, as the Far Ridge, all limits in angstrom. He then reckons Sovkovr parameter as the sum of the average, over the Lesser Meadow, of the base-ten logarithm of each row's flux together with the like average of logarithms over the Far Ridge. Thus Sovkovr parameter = 2.22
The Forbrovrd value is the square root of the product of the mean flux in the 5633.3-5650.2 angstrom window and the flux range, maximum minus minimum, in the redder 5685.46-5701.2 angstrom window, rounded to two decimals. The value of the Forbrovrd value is 3.39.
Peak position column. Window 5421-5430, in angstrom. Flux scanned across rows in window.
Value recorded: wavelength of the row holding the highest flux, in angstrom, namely 5421.45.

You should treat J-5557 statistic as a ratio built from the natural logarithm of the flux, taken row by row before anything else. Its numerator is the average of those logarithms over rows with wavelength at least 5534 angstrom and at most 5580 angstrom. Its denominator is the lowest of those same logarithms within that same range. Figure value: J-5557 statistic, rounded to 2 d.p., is 1.01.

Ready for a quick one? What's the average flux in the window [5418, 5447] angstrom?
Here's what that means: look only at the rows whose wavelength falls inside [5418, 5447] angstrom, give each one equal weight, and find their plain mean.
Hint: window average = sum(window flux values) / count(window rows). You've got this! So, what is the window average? 12.4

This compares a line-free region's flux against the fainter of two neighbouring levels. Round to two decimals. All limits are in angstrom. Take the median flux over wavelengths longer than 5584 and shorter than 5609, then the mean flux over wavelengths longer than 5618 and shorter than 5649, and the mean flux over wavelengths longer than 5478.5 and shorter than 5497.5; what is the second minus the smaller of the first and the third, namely -0.33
